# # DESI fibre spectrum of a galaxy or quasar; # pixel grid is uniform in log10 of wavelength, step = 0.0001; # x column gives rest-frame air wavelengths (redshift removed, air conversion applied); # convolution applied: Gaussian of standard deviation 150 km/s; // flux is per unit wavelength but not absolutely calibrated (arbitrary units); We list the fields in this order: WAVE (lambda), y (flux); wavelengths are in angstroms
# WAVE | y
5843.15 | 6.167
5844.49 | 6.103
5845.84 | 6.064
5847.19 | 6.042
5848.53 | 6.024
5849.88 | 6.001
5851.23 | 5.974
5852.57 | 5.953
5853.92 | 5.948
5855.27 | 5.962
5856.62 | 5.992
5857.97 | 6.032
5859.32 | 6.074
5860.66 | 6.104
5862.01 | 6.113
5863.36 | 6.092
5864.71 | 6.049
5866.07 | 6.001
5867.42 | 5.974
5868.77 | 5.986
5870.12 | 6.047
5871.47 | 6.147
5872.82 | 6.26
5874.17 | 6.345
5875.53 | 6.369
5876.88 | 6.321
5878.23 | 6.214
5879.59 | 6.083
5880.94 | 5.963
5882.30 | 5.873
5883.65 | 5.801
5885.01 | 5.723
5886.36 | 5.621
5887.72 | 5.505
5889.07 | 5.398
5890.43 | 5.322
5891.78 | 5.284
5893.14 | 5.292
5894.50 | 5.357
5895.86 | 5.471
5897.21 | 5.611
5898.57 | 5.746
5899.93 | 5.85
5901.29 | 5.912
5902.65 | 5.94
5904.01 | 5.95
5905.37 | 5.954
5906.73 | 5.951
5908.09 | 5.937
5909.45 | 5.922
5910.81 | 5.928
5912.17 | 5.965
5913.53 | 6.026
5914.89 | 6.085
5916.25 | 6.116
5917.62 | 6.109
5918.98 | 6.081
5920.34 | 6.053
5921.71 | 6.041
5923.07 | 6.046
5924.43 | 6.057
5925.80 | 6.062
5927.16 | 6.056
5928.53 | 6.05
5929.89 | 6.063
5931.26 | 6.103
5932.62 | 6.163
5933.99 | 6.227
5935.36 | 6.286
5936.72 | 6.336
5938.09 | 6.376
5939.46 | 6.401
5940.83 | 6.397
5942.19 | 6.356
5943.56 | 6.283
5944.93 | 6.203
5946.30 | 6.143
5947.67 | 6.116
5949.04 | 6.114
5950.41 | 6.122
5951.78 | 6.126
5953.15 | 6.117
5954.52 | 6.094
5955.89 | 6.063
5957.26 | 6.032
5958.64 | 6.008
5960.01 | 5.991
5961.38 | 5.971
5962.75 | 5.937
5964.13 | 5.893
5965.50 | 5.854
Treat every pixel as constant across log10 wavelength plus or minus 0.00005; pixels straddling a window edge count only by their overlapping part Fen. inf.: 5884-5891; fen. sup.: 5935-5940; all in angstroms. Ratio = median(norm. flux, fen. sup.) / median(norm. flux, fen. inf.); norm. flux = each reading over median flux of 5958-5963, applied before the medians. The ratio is 1.15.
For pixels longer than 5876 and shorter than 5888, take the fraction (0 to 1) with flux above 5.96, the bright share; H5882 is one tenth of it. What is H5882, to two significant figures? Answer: 0.044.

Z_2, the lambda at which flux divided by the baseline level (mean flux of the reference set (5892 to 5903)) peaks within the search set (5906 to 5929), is 5916.25 angstroms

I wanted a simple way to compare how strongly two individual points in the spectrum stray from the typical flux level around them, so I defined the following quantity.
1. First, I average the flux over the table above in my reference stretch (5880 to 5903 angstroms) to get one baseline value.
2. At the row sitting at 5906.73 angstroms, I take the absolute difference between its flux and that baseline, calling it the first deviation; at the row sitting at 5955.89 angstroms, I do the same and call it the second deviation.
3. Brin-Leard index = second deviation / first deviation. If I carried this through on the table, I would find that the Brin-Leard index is 1.3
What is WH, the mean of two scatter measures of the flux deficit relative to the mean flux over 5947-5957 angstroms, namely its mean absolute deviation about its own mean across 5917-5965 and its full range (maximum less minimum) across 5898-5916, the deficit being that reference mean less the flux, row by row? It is 0.22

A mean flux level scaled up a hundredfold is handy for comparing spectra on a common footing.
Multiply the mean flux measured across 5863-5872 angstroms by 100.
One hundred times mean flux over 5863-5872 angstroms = 604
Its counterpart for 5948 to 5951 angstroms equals 612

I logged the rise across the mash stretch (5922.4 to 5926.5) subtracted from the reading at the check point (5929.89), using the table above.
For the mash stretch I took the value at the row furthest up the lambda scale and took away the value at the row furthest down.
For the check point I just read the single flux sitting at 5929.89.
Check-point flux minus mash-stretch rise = 6.05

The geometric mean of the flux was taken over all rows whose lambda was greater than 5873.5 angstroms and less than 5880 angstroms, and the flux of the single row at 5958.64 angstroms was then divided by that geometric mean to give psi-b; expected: 0.96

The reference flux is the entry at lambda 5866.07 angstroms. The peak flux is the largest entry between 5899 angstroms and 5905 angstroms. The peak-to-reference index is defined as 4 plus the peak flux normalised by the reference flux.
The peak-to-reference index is 4.99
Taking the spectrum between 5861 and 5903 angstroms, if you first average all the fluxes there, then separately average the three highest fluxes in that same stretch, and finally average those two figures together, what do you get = 6.10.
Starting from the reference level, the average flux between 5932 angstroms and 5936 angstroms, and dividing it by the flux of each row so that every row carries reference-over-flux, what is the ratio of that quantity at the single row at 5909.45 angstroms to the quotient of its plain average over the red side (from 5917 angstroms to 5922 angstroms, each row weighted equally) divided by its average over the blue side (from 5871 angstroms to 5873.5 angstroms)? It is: 1.03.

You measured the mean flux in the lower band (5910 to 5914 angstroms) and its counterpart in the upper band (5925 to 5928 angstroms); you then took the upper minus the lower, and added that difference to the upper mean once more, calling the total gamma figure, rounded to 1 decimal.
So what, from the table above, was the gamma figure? 6.1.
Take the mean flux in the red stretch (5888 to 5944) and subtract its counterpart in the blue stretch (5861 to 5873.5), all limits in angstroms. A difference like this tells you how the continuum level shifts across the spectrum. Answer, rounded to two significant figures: -0.11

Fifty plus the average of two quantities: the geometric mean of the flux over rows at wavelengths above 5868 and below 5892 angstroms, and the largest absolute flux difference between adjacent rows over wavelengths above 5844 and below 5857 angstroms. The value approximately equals 52.97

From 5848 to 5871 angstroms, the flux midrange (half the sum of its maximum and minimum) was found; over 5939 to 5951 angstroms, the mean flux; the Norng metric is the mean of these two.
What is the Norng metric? 6.13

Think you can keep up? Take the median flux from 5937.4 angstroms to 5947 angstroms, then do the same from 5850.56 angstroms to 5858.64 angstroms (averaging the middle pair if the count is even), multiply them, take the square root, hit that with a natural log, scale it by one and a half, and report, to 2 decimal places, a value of 2.73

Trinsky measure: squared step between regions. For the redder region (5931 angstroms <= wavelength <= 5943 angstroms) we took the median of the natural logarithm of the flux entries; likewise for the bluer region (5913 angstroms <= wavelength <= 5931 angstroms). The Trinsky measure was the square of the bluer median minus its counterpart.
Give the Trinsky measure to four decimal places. 0.0020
